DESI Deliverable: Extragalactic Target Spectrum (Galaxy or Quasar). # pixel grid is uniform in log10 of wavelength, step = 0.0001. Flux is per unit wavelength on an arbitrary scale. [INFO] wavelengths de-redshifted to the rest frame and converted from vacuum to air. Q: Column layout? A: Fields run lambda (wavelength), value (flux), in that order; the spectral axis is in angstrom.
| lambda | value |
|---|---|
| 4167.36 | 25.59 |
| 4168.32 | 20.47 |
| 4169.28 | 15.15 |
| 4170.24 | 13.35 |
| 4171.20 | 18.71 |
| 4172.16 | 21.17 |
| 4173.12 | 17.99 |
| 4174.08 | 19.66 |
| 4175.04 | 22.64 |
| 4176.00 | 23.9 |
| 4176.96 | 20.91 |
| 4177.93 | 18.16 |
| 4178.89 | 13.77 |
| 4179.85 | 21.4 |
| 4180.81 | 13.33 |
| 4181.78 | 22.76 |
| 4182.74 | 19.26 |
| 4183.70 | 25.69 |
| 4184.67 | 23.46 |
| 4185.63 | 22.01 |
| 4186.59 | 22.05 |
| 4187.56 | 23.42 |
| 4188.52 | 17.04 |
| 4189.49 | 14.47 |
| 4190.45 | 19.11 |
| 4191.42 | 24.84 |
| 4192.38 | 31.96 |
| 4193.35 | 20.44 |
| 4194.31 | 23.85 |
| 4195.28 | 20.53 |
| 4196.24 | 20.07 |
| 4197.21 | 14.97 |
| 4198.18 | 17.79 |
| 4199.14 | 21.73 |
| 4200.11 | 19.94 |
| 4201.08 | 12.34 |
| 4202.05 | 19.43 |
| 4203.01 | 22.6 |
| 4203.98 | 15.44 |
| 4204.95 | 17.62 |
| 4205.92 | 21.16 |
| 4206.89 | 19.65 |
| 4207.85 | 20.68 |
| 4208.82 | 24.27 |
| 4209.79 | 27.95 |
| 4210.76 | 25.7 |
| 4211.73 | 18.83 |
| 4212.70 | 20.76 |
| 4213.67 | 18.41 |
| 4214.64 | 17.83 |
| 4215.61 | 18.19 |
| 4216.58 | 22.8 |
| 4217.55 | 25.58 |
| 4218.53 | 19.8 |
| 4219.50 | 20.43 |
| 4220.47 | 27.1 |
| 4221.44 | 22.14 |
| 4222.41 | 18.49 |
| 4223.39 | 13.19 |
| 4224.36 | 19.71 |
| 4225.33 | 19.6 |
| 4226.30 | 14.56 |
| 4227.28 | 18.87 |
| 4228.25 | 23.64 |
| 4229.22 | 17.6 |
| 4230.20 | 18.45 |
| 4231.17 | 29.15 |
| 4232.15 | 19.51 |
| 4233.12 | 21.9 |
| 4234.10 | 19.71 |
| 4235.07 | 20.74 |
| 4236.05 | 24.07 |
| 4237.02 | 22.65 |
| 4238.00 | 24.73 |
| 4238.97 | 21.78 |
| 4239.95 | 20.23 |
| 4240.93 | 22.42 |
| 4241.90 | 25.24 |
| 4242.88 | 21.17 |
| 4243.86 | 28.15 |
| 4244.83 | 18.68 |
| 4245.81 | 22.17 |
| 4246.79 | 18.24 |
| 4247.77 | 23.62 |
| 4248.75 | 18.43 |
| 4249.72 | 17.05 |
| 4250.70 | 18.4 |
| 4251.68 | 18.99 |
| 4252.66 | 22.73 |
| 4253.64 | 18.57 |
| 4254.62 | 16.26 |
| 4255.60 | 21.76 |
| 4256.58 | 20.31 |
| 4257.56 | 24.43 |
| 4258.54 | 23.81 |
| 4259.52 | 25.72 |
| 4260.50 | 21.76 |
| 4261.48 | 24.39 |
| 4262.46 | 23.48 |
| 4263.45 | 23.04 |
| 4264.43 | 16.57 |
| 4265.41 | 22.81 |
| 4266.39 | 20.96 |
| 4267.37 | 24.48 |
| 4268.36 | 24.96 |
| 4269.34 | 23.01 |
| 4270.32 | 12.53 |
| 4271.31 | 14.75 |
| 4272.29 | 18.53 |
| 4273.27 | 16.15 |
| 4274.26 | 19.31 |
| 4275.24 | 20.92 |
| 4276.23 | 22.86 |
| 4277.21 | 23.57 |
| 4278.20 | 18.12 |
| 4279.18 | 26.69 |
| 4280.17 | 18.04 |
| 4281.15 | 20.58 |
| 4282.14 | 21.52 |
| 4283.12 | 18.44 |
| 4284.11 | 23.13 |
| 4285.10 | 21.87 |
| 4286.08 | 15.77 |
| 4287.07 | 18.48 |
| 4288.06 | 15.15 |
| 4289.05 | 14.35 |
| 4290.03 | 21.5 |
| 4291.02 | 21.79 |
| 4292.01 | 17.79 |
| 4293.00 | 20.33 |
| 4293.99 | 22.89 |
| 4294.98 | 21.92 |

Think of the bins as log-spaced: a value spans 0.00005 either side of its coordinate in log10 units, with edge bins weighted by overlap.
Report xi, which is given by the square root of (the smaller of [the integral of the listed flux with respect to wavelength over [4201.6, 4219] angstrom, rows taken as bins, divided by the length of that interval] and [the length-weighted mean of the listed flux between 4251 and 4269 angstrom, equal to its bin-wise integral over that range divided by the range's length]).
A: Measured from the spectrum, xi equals 4.58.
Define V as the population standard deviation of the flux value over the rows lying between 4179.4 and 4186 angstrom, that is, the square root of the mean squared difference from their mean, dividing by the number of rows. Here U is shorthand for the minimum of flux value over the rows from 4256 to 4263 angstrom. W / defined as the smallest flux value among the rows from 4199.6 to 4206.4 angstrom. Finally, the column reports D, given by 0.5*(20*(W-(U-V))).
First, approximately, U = 20.31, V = 3.7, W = 12.34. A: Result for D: -43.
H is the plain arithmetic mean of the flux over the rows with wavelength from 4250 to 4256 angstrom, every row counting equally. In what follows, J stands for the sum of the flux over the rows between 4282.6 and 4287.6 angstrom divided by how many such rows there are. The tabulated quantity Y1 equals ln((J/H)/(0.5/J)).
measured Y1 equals 3.67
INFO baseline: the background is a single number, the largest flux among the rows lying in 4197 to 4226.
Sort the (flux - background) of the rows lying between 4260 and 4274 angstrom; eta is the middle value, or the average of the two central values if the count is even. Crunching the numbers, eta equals -5.7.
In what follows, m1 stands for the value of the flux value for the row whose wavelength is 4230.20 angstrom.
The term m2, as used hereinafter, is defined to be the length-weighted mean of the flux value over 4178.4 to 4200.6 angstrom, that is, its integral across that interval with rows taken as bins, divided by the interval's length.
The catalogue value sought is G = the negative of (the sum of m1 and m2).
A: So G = -39.1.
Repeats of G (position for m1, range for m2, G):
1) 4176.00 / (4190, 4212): -44.8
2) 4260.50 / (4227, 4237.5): -43.3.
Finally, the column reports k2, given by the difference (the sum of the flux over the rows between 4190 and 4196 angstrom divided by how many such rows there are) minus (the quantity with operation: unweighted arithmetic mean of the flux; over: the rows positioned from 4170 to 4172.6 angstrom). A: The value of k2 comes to 5.7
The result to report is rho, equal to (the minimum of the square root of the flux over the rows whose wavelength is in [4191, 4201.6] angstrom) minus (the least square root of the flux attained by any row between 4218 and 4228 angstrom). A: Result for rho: -0.1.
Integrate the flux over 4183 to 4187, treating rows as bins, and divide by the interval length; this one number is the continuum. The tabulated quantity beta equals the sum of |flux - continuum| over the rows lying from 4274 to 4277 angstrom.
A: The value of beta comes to 6.3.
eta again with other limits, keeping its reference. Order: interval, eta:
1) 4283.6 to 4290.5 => -9.5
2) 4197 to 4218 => -8.2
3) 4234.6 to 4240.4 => -5.7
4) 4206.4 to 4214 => -7.2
